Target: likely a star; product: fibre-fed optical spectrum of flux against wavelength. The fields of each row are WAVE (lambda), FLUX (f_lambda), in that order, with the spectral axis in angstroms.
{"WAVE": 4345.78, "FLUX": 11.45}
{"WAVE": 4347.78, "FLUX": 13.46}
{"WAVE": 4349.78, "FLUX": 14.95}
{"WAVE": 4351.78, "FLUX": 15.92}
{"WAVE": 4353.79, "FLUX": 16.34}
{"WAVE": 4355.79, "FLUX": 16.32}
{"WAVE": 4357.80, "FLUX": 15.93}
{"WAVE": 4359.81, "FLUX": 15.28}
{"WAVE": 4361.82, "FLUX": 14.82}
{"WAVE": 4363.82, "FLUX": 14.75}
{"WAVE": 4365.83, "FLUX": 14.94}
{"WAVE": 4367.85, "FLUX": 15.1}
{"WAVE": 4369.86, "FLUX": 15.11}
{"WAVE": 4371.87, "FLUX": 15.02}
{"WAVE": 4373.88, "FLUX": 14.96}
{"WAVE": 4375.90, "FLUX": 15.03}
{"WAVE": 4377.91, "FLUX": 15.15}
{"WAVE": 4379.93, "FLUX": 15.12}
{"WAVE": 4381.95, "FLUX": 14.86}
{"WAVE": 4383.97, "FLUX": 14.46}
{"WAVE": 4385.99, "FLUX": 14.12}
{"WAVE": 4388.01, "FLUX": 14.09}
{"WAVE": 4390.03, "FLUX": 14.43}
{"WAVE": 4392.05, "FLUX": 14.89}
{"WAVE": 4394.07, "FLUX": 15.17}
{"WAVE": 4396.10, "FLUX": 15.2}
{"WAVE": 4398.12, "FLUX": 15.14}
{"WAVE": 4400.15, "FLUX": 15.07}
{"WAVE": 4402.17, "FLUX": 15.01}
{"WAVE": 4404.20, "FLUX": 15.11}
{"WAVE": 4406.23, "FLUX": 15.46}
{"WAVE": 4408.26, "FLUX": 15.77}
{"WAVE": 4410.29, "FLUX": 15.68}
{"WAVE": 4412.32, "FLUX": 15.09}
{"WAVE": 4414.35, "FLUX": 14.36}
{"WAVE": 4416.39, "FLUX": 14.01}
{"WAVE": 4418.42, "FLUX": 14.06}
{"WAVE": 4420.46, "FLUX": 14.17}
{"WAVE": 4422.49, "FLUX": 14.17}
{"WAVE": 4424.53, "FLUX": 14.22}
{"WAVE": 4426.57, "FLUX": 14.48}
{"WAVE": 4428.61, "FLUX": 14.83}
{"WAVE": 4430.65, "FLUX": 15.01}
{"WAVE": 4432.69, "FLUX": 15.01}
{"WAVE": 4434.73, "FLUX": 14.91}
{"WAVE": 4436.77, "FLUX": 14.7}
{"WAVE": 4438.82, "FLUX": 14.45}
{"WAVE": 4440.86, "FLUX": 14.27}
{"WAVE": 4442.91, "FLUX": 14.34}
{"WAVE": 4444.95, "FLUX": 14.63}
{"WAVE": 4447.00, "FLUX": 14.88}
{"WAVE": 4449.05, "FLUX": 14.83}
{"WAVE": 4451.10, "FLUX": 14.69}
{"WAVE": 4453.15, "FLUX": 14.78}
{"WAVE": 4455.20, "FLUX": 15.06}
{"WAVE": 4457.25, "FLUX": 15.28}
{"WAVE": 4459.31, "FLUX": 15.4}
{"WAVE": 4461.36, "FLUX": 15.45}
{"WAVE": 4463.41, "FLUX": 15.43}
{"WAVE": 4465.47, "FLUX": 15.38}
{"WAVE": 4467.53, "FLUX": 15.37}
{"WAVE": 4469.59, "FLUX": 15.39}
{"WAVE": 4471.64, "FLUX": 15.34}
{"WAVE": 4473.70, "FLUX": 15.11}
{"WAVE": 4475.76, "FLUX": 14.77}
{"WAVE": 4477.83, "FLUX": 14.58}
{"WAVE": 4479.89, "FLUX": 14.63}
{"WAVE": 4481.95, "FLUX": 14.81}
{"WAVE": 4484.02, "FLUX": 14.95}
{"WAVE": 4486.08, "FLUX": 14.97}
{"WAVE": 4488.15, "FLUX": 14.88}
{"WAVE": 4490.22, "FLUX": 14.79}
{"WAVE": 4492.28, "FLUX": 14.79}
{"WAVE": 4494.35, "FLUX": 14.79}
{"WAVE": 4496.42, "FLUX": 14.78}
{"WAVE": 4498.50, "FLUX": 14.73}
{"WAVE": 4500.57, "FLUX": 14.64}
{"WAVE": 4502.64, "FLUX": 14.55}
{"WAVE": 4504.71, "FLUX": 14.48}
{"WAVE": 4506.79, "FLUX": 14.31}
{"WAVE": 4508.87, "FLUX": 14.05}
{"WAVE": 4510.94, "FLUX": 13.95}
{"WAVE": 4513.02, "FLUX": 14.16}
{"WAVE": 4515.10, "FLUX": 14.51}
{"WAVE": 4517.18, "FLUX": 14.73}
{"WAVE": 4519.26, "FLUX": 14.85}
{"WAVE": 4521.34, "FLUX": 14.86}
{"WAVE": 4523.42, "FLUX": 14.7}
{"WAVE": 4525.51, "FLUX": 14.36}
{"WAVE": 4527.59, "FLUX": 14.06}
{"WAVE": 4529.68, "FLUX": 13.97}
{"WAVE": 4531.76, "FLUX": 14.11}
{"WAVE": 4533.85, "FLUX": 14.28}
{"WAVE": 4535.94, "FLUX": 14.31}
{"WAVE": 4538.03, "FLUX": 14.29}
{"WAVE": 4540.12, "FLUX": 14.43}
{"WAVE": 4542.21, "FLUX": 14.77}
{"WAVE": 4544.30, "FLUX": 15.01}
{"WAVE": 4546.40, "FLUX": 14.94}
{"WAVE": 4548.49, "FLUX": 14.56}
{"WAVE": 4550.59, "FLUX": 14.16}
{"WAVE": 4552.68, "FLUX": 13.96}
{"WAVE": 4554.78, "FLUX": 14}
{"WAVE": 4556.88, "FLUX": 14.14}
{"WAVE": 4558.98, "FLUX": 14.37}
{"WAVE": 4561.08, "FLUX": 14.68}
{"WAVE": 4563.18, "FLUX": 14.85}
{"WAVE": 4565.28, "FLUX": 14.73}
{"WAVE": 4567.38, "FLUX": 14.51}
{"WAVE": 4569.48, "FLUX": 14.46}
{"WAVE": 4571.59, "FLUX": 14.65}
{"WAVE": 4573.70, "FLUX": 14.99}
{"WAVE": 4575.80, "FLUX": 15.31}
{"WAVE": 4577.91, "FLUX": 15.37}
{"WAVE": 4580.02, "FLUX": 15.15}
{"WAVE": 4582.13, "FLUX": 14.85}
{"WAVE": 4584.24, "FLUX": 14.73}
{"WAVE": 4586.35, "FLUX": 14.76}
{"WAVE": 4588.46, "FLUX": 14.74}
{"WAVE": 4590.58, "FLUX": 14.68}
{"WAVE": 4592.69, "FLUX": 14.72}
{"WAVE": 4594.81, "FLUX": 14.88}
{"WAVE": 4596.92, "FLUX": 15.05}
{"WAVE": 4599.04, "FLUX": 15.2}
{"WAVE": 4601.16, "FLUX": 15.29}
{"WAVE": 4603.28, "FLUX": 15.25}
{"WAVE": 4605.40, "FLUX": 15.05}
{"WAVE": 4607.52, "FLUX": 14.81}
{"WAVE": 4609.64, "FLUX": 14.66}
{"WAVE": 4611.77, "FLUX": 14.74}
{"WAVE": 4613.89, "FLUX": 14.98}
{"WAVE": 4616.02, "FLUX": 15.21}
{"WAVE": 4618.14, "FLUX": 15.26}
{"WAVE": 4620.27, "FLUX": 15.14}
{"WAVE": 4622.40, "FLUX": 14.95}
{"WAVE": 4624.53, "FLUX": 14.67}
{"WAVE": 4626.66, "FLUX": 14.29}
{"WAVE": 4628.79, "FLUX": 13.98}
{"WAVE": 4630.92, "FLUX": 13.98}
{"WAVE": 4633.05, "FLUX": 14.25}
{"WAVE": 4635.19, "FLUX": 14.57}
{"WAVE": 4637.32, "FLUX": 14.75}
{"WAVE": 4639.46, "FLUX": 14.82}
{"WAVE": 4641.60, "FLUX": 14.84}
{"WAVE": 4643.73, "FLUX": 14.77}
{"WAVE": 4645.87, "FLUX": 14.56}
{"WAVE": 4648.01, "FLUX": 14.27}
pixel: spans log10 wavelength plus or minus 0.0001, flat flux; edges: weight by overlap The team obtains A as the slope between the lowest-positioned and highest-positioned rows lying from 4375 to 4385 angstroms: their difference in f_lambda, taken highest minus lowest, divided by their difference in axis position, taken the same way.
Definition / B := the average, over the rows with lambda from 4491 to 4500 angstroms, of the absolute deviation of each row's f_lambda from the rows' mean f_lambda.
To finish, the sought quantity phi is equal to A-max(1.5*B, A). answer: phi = -0.10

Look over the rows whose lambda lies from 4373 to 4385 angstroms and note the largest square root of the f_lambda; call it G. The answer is 3.89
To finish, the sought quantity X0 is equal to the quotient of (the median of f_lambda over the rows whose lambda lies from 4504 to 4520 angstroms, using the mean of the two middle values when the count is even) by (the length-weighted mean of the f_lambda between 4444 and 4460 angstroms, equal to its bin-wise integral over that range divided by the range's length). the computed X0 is 0.96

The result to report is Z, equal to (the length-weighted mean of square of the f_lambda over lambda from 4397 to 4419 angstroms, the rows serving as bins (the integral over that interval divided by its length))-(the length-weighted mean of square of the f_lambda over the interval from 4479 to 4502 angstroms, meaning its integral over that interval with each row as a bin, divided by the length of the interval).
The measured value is 6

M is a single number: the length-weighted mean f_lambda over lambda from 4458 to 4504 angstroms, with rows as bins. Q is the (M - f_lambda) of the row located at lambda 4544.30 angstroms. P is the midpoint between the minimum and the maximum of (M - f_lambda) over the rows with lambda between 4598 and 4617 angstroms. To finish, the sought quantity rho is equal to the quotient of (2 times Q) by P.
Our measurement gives -39.5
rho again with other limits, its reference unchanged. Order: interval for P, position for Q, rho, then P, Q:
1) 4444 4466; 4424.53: -23.9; -0.06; 0.76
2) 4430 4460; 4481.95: 2.4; 0.14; 0.17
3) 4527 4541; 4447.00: 0.2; 0.78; 0.10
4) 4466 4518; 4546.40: 0.2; 0.31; 0.04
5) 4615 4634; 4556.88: 4.7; 0.36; 0.84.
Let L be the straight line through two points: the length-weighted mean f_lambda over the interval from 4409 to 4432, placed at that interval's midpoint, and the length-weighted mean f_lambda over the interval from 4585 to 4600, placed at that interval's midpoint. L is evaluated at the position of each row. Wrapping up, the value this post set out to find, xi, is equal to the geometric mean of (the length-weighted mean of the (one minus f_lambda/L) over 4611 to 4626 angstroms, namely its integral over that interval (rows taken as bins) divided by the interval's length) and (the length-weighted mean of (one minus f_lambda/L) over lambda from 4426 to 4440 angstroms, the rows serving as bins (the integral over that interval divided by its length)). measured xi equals 0.008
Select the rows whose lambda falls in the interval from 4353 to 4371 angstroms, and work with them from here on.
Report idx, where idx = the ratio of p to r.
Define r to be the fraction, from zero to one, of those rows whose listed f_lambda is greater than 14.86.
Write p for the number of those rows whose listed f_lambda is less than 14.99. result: 3.9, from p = 3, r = 0.78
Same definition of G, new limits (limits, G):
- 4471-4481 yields 3.92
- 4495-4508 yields 3.84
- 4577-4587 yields 3.92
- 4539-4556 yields 3.87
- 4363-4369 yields 3.89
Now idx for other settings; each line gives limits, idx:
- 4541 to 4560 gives 36.0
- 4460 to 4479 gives 2.6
